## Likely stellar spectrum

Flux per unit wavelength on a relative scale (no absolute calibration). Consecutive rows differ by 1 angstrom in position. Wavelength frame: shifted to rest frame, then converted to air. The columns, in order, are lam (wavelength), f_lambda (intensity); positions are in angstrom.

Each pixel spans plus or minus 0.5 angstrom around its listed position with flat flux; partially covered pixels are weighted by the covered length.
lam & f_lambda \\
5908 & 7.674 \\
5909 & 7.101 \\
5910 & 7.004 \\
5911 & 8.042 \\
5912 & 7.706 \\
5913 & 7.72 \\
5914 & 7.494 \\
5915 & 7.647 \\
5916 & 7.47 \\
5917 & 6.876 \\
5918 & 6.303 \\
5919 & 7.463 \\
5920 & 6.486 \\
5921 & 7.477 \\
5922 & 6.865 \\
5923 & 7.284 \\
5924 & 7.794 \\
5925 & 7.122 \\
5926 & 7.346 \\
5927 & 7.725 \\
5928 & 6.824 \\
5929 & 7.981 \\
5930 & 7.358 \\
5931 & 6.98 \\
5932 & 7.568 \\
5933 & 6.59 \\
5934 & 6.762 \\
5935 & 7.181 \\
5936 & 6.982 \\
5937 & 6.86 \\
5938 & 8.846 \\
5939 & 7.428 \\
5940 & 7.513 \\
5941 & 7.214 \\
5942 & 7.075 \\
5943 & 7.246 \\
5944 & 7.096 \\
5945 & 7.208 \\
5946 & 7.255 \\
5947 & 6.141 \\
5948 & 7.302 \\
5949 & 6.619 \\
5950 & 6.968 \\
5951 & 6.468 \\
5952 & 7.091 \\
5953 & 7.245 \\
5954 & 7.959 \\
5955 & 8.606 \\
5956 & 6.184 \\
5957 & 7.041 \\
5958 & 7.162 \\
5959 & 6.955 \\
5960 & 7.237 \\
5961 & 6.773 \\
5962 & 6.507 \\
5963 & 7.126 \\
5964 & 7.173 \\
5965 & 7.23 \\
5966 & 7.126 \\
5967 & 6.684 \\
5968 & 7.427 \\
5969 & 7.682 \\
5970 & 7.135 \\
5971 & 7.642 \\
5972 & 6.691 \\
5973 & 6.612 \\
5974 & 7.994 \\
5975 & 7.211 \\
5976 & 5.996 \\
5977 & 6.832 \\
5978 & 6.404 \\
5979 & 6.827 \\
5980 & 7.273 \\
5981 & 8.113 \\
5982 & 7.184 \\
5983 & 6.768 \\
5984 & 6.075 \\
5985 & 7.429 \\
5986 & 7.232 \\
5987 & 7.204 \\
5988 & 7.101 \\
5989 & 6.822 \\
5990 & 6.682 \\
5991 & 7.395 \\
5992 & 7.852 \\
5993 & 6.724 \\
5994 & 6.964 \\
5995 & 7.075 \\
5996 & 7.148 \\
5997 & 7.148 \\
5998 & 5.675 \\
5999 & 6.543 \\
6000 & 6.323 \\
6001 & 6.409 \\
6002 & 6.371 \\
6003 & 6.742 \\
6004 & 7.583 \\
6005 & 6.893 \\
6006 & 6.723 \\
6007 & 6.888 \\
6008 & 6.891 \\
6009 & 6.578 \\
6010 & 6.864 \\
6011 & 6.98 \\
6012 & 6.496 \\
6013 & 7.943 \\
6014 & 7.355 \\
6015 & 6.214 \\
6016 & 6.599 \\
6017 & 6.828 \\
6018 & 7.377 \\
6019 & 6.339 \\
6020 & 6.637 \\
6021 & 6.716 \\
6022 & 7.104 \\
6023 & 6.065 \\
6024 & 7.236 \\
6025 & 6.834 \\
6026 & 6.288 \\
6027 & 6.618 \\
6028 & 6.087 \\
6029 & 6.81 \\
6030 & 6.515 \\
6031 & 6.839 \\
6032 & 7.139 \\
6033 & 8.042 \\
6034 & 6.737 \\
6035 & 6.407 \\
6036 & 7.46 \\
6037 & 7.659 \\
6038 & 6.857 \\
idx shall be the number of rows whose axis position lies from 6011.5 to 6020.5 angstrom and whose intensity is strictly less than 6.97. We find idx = 6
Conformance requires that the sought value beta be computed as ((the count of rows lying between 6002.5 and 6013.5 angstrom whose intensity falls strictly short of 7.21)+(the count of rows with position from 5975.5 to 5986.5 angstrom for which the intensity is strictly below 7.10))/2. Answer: 7.5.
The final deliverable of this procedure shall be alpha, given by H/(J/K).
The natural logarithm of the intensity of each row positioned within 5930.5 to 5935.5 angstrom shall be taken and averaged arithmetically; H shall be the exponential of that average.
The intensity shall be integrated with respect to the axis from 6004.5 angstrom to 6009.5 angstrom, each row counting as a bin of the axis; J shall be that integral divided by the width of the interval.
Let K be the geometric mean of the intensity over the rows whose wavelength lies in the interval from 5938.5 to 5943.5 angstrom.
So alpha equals 7.52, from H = 7.0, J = 6.79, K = 7.29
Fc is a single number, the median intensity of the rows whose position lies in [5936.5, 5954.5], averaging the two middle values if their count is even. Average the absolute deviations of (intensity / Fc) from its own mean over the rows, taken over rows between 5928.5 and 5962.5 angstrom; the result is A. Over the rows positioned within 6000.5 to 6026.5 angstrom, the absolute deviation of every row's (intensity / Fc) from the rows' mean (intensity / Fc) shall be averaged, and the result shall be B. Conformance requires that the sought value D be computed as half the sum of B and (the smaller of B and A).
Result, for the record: 0.0459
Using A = 0.054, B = 0.0459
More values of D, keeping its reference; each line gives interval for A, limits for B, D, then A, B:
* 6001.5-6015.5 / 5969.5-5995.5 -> 0.0502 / 0.045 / 0.0552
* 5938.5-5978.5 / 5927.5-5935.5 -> 0.0508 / 0.051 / 0.0508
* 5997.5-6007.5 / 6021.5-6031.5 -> 0.0451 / 0.049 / 0.0451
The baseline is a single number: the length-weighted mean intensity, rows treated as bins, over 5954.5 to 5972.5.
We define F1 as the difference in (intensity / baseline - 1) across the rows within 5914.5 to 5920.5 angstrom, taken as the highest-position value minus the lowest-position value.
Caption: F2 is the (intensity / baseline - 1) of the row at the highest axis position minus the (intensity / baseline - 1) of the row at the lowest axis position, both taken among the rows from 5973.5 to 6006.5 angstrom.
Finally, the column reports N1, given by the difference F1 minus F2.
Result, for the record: 0.02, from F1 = -0.16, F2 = -0.18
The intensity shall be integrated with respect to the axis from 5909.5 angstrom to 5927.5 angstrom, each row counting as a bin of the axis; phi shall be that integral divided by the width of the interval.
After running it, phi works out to 7.32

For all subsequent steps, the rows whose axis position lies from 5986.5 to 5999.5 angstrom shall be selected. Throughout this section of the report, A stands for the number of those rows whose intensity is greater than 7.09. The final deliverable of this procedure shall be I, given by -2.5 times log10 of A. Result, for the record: -1.9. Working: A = 6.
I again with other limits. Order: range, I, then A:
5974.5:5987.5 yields -2.1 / 7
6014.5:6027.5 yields -1.2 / 3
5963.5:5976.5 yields -2.4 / 9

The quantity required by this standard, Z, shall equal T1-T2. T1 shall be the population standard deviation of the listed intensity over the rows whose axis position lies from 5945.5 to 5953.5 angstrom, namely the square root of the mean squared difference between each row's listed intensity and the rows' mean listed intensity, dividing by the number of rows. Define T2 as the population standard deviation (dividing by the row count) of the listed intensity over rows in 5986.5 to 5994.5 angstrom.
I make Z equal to 0.03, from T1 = 0.40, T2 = 0.37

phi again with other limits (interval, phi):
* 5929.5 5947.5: 7.18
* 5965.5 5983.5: 7.09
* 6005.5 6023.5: 6.81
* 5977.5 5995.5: 7.06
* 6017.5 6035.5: 6.77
